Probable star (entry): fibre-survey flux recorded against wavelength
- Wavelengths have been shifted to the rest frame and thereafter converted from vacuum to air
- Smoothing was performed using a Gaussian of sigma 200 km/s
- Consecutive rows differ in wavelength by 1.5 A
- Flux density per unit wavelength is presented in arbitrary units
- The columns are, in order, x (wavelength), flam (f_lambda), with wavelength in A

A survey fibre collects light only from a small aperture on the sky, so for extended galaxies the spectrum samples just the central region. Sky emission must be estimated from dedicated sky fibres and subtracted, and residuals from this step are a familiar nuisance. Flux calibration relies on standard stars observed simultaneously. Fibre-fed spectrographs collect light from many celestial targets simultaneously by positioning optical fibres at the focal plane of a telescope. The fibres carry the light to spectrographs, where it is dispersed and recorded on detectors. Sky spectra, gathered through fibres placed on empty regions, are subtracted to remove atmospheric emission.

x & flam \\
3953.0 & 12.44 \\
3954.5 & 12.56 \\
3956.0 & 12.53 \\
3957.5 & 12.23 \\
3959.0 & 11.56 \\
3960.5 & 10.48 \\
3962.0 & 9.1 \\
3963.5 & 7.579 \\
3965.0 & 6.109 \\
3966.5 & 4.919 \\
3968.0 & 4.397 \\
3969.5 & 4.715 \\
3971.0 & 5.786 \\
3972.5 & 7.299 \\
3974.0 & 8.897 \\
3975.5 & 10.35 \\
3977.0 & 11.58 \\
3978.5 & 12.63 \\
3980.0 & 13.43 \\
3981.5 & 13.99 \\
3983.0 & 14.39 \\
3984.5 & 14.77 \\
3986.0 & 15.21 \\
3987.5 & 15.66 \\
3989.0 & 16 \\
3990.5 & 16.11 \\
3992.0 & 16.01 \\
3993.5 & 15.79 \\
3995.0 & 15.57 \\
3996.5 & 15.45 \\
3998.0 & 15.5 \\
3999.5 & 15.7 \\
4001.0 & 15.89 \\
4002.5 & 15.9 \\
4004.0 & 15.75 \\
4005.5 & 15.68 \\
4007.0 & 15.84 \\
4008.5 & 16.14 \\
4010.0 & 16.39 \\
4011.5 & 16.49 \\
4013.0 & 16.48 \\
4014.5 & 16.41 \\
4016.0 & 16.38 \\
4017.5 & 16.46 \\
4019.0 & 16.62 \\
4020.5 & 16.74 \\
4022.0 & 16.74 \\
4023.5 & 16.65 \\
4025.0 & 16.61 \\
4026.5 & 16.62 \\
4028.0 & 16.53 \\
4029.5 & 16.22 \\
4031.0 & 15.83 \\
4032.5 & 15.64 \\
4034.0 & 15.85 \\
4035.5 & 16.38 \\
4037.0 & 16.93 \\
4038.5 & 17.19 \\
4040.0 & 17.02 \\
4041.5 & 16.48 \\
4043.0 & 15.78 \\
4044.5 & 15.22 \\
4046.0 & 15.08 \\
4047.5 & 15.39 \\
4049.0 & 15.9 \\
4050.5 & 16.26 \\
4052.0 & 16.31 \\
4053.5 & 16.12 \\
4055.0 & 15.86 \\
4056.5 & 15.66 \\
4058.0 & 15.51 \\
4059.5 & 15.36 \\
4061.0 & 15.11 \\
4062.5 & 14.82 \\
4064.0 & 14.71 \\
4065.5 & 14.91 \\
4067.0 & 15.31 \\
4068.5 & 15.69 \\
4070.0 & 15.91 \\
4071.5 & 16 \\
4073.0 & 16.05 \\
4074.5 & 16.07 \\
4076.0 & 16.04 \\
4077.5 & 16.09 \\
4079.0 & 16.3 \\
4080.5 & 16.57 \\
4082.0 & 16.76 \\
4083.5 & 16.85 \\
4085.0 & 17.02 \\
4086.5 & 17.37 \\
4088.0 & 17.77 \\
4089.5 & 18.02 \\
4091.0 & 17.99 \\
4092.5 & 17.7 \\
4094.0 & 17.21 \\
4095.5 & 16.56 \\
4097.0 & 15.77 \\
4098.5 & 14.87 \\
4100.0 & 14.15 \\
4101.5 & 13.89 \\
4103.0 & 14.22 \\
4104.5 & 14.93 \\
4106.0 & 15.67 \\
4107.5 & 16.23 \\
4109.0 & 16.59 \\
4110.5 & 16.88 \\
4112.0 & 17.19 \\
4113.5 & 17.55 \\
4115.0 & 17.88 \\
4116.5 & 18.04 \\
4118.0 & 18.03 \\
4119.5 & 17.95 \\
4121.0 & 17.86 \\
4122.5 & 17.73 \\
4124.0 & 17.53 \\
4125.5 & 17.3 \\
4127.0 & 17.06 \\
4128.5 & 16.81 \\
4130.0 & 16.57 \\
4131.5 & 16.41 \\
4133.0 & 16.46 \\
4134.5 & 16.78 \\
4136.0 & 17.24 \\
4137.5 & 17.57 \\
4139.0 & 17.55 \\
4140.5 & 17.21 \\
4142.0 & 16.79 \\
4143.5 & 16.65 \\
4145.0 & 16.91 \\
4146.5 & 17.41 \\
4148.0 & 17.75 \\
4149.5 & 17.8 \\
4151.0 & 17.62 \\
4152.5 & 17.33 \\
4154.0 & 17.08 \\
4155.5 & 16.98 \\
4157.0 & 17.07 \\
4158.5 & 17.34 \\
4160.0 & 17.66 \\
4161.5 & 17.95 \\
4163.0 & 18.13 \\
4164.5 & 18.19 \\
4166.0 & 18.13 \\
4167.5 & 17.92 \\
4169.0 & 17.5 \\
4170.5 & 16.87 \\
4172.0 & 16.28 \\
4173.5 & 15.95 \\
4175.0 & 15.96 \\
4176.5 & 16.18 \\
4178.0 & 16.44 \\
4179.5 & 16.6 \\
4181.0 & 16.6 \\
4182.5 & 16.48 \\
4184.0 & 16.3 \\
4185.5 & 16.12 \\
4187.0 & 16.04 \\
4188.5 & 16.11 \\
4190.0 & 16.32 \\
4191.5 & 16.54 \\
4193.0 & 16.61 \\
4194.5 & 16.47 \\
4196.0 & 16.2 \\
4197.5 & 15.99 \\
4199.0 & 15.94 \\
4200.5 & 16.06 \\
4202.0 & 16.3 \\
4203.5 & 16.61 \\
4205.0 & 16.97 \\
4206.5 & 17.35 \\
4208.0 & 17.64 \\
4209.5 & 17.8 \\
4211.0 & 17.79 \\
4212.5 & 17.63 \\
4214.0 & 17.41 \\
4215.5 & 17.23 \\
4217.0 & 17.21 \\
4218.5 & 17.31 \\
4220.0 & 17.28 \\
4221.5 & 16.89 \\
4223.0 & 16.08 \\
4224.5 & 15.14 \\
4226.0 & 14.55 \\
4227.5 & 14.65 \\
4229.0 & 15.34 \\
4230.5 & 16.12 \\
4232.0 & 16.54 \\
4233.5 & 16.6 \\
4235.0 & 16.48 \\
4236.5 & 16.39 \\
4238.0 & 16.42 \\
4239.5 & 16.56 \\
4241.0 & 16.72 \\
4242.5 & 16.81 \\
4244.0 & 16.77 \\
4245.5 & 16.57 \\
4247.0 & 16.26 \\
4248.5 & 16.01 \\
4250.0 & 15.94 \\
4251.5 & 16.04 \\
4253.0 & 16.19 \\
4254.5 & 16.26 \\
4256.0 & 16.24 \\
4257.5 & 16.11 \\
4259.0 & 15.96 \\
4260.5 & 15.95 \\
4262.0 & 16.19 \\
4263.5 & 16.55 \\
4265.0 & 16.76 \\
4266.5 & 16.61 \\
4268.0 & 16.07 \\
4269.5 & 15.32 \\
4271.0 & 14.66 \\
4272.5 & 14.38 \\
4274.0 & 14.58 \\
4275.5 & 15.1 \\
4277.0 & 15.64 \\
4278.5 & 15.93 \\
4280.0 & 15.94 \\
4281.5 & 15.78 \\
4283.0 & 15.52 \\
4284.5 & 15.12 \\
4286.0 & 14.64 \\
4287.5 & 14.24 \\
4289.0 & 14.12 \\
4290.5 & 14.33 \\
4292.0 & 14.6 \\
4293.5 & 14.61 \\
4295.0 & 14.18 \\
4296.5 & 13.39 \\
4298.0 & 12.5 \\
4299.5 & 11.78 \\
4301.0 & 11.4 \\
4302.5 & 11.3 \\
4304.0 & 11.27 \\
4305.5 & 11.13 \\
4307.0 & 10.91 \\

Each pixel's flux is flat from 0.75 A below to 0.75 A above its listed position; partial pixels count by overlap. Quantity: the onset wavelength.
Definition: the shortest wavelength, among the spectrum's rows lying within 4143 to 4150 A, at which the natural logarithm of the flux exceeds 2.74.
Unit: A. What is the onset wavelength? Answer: 4143.5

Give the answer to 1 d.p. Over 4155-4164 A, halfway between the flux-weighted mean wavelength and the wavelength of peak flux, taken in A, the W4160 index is 4161.2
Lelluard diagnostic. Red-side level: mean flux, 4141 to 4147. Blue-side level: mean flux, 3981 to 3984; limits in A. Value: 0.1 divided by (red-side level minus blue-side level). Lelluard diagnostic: 0.04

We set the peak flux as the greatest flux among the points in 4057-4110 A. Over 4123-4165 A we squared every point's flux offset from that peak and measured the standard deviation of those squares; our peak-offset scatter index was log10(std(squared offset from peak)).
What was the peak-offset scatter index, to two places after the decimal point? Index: -0.12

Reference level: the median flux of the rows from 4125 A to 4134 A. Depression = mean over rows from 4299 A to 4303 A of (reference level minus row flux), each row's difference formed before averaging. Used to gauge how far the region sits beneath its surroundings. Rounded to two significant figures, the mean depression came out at 5.2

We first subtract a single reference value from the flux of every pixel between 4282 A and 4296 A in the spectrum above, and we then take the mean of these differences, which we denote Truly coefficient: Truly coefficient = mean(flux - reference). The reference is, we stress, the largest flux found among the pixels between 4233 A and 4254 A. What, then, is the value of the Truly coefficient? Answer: -2.2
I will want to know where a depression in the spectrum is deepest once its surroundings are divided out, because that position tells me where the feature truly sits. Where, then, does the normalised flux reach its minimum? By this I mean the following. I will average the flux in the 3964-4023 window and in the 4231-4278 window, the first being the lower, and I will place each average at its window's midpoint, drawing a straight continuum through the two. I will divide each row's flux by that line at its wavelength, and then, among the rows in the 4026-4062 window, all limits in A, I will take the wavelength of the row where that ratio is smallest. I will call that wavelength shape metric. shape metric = 4061.0 A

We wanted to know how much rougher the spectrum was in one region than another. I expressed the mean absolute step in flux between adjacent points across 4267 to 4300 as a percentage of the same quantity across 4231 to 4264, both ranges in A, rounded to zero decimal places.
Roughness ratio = 301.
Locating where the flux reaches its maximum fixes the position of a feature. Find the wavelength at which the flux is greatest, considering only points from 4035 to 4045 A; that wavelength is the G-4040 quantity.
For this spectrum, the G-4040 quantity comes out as 4038.5 A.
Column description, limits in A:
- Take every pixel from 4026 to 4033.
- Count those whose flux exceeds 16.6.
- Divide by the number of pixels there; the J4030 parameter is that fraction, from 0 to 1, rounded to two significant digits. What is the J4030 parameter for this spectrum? 0.20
